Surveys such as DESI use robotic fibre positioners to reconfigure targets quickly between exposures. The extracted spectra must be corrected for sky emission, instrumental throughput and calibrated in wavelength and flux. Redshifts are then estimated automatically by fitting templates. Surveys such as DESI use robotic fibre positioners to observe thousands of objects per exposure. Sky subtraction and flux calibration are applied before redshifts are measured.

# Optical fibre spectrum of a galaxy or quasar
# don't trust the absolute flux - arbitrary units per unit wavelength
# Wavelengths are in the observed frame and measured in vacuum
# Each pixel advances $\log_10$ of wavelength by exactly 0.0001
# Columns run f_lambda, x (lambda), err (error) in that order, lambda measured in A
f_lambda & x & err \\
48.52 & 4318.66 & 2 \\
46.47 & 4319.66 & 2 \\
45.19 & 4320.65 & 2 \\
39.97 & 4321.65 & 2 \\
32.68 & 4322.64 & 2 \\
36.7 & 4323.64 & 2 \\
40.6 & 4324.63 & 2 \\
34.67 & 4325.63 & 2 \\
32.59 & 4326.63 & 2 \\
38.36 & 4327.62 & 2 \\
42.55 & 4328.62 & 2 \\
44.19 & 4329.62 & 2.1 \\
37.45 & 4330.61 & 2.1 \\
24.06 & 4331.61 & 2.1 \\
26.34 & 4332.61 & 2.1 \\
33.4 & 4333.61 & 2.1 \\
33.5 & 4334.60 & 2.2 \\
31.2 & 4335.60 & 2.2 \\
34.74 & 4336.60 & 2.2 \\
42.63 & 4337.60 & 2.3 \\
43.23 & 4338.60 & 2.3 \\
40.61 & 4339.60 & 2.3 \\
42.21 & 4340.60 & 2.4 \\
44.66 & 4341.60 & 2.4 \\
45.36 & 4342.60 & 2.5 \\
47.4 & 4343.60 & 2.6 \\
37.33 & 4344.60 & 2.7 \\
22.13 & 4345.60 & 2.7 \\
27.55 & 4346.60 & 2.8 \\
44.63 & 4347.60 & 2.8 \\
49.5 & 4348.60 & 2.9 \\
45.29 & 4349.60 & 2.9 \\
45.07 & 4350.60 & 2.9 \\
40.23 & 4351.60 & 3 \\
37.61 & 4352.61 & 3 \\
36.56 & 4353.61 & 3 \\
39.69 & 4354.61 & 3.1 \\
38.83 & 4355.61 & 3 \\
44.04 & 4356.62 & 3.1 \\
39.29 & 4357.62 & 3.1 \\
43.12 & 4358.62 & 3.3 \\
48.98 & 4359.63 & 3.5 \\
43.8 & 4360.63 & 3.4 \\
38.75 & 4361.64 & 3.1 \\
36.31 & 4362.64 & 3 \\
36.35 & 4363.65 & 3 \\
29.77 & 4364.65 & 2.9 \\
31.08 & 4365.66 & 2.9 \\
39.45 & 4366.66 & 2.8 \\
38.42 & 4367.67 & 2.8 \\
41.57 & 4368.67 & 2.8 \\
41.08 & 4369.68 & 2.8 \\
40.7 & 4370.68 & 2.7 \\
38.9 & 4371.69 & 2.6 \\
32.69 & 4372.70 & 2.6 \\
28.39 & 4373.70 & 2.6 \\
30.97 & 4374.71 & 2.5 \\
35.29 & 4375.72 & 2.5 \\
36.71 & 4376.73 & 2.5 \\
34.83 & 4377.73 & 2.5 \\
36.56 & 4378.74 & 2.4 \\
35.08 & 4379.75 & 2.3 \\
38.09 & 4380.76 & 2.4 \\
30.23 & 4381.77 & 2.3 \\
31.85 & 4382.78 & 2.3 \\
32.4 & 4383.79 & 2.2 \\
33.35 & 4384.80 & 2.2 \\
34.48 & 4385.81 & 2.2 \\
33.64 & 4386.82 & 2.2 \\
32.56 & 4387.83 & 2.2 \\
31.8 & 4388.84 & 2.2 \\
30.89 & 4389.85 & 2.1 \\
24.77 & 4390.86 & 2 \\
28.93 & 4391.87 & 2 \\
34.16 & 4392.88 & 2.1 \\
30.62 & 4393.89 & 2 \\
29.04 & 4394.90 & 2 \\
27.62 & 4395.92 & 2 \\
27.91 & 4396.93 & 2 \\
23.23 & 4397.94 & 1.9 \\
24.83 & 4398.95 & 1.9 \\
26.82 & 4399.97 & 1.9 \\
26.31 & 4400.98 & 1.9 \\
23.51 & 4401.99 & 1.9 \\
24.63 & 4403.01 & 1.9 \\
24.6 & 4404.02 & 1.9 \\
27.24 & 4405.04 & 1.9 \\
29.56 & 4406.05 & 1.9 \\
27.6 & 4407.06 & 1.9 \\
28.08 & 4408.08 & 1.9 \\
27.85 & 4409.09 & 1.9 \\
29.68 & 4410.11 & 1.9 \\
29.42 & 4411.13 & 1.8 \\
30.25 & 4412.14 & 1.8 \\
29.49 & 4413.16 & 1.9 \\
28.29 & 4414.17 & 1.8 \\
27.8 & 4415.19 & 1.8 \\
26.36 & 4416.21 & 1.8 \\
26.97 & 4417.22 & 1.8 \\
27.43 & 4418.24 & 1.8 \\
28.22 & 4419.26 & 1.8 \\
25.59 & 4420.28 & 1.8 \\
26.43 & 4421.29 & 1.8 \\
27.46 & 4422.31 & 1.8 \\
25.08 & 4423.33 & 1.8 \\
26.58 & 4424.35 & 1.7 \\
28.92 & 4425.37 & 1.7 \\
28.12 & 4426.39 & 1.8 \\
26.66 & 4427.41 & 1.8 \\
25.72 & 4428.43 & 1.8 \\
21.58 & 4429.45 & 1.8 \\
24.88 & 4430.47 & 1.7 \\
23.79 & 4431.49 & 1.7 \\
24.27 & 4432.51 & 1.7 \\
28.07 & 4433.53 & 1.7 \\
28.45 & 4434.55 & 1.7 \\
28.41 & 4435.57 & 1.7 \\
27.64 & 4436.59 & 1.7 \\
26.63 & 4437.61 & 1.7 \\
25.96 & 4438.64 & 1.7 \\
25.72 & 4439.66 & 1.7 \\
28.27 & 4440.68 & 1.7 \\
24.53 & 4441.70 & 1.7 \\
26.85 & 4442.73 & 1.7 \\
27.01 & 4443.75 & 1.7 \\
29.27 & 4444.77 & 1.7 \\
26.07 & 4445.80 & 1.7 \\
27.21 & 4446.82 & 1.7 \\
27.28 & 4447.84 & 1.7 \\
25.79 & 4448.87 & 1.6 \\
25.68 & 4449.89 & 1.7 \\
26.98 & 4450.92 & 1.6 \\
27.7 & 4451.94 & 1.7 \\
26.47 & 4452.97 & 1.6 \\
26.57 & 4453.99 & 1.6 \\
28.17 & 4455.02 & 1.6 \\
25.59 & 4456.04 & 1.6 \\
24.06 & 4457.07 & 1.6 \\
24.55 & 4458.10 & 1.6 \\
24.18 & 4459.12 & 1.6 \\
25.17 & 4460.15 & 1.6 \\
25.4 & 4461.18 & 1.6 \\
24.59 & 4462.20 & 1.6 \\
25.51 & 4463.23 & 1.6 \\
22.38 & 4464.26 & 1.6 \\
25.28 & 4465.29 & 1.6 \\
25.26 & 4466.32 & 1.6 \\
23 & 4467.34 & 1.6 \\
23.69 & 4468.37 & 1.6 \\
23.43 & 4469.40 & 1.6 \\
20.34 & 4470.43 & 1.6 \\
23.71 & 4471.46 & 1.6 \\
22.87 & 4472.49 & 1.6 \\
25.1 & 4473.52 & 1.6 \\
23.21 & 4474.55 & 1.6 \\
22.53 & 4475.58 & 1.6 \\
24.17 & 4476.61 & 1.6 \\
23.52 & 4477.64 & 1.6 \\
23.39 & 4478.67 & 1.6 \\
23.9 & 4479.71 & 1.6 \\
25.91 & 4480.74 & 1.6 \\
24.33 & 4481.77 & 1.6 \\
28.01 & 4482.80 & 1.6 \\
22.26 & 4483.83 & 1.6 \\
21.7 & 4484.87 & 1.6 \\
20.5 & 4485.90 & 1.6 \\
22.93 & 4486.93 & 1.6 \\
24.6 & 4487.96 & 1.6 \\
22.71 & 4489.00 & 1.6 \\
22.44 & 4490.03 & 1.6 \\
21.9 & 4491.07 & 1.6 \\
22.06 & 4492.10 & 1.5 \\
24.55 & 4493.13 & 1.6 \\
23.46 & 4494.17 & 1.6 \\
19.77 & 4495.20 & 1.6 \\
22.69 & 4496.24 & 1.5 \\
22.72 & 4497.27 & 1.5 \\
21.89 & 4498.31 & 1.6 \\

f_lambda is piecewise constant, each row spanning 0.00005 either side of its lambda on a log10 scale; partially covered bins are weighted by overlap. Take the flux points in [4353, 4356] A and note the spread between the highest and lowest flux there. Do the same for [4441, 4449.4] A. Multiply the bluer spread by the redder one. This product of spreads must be 15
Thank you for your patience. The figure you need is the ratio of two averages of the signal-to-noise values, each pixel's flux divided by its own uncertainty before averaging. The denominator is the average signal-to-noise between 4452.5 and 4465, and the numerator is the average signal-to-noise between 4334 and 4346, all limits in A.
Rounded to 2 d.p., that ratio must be 1.03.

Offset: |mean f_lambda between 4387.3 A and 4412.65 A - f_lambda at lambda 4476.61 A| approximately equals 4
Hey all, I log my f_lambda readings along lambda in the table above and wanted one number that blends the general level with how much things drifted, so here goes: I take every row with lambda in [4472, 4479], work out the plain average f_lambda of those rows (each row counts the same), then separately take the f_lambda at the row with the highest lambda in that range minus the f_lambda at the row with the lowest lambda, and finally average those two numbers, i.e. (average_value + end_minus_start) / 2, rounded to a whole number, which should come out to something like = 12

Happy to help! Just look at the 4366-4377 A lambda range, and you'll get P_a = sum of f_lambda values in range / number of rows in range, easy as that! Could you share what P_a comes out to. 36.7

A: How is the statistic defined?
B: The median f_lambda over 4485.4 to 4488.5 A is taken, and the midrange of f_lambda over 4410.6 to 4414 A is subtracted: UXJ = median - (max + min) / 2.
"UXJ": -7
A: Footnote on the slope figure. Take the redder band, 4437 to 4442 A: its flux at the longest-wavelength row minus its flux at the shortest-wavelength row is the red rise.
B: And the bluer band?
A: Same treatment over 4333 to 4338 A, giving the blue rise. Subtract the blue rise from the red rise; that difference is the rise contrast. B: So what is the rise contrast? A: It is -11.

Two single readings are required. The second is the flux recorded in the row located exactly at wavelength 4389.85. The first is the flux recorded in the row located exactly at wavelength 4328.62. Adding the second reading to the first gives 73.4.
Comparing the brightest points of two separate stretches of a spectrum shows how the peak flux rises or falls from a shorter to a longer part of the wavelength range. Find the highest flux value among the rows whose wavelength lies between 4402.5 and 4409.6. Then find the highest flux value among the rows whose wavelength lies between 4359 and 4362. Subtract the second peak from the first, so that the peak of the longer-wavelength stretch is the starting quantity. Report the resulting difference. -19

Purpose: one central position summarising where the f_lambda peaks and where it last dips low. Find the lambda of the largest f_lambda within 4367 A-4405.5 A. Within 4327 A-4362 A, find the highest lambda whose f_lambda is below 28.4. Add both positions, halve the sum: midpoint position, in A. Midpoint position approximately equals 4357.6 A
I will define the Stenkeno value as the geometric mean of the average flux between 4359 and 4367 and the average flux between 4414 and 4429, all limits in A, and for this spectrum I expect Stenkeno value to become 32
